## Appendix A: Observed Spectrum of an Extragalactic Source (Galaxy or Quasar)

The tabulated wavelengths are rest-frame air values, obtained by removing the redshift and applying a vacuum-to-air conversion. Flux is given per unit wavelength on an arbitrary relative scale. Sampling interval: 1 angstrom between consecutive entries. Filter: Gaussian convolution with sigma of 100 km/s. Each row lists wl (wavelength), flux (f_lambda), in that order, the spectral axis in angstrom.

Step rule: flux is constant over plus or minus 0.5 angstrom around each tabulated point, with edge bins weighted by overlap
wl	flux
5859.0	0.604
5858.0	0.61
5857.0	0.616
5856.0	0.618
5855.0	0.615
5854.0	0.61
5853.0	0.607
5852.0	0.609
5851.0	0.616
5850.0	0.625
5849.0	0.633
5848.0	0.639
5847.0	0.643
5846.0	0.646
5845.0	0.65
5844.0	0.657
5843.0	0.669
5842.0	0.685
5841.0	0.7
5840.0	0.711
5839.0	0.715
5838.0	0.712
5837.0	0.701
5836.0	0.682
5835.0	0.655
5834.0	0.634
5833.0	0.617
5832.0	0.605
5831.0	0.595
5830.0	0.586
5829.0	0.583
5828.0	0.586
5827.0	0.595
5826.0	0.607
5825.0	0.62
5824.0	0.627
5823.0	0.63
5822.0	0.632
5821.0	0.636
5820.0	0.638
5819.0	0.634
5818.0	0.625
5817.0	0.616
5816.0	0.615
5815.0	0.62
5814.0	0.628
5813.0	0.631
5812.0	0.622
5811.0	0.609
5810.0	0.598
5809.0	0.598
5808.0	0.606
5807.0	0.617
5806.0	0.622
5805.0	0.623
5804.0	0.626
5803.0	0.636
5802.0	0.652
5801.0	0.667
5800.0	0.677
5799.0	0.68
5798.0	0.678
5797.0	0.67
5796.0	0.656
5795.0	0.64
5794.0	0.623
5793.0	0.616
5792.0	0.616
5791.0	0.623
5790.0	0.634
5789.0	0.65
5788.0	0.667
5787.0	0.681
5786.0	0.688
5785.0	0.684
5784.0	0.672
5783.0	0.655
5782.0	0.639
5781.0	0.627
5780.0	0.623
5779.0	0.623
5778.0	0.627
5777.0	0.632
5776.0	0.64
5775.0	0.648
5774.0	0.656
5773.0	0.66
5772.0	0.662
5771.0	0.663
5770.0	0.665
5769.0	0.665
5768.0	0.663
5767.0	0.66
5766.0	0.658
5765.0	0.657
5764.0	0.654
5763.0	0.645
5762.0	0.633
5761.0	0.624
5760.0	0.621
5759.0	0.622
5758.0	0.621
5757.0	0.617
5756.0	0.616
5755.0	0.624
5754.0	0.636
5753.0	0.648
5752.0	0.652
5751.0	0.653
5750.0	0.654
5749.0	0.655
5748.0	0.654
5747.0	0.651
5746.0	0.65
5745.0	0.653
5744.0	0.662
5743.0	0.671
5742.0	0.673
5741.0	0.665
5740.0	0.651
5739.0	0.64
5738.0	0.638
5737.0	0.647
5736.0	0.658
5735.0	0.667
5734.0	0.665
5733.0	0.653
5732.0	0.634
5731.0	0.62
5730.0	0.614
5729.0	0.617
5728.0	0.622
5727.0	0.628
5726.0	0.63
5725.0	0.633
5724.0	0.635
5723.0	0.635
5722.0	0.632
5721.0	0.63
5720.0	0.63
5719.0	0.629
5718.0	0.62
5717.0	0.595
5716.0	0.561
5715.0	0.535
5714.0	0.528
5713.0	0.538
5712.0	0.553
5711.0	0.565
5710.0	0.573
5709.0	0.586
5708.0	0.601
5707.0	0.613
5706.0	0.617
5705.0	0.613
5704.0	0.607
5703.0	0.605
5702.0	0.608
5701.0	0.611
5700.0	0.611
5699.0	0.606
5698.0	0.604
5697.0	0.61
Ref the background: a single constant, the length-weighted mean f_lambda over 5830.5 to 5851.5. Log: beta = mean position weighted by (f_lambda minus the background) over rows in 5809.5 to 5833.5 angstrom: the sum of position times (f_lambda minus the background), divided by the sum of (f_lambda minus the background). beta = 5822.7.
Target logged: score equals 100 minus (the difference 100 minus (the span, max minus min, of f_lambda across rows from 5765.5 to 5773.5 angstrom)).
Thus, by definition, 0.007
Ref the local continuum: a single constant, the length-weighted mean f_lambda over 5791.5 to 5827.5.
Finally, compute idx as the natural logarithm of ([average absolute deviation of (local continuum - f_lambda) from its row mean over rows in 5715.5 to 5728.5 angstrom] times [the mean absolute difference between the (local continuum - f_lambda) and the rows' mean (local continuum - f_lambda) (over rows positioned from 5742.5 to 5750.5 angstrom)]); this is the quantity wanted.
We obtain -9.6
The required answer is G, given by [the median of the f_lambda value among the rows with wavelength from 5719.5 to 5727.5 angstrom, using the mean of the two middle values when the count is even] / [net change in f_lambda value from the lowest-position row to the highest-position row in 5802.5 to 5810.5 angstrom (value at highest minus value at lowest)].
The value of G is -17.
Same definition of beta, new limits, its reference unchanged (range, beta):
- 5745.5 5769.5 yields 5756.7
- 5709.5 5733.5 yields 5717.7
